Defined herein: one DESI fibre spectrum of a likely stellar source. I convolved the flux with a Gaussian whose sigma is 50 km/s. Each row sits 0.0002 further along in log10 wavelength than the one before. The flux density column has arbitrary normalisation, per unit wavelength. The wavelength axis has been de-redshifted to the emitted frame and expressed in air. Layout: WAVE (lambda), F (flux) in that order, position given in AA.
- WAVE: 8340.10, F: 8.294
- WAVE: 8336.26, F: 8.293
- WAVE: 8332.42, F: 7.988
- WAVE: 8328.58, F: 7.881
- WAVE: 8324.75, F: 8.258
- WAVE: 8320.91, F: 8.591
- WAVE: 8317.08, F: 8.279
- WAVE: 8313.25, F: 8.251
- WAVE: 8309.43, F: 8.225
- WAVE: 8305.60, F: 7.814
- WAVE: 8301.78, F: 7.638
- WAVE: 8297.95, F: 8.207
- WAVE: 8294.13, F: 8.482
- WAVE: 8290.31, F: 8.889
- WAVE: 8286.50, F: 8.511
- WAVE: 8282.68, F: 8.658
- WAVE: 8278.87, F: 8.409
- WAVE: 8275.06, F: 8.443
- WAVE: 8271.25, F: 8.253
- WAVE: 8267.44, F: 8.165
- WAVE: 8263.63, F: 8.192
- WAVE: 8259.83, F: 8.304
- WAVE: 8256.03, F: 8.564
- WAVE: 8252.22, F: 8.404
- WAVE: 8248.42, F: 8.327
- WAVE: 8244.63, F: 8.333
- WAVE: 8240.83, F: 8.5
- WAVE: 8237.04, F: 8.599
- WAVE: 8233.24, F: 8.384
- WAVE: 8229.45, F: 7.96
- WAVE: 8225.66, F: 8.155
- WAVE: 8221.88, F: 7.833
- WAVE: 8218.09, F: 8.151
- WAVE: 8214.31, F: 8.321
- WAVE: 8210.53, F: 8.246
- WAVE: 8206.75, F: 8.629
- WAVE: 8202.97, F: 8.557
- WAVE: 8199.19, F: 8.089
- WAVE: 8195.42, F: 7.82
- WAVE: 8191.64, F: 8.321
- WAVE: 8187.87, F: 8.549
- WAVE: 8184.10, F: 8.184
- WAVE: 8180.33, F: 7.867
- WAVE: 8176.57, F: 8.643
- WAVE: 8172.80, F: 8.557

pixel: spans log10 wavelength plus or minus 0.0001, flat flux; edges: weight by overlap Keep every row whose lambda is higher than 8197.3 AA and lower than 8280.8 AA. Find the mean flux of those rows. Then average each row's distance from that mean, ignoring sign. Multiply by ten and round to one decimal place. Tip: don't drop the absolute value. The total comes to 1.6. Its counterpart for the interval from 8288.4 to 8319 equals 2.5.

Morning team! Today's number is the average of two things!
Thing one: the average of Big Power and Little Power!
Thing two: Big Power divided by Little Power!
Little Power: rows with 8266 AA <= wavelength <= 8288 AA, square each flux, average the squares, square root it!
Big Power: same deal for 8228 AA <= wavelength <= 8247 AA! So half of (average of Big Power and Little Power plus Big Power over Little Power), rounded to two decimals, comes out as 4.69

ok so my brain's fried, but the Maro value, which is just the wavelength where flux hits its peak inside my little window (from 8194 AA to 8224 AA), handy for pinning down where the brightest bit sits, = 8206.75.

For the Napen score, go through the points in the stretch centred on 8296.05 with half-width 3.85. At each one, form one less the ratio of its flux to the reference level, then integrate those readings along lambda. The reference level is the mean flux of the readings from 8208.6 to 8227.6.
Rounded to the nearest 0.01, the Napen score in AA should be -0.19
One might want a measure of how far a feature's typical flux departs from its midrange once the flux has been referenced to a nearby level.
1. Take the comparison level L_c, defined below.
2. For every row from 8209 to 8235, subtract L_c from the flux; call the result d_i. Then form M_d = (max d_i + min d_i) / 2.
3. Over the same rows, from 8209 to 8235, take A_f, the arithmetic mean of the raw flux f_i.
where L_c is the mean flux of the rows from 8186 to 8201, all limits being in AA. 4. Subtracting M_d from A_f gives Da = 8.236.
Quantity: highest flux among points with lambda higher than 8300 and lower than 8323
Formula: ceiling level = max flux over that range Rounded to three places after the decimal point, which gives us 8.591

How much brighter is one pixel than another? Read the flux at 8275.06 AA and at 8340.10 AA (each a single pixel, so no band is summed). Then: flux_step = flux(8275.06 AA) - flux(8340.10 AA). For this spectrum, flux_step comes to 0.1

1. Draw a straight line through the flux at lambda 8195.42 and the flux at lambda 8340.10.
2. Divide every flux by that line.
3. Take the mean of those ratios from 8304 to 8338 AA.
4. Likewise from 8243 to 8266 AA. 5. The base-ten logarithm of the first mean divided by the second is -0.021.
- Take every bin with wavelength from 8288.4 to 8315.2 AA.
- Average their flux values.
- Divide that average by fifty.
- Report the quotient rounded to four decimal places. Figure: 0.1643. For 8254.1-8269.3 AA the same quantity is 0.1661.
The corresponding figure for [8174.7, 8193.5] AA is 0.1663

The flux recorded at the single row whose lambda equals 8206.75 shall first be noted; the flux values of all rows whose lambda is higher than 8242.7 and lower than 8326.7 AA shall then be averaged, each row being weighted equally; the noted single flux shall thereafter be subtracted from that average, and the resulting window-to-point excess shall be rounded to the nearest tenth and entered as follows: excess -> -0.3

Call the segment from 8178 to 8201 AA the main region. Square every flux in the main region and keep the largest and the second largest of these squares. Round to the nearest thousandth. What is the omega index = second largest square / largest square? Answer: 0.947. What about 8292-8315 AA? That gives 0.946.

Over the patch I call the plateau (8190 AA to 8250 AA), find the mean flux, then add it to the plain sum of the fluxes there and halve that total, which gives 70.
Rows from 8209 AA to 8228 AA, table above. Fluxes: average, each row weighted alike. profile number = 8.1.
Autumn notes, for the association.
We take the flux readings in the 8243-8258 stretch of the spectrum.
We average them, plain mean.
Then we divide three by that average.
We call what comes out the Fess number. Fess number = 0.357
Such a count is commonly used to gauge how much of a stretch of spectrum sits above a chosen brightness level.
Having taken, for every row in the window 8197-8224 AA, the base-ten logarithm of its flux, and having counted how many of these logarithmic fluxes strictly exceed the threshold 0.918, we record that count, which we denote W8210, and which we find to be 3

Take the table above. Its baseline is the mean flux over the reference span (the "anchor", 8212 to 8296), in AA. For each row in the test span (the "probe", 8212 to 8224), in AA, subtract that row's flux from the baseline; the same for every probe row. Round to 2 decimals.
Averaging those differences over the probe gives 0.25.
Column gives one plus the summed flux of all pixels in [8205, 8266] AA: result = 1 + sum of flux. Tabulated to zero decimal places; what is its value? 134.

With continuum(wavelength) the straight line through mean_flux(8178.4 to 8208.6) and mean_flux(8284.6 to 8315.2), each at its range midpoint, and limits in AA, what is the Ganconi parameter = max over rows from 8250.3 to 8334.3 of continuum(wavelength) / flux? 1.08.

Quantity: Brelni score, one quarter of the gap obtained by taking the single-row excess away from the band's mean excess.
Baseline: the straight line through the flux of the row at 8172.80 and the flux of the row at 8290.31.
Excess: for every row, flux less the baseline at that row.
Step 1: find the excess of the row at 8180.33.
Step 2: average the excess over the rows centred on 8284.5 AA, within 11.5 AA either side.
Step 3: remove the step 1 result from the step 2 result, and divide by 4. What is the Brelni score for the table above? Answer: 0.10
